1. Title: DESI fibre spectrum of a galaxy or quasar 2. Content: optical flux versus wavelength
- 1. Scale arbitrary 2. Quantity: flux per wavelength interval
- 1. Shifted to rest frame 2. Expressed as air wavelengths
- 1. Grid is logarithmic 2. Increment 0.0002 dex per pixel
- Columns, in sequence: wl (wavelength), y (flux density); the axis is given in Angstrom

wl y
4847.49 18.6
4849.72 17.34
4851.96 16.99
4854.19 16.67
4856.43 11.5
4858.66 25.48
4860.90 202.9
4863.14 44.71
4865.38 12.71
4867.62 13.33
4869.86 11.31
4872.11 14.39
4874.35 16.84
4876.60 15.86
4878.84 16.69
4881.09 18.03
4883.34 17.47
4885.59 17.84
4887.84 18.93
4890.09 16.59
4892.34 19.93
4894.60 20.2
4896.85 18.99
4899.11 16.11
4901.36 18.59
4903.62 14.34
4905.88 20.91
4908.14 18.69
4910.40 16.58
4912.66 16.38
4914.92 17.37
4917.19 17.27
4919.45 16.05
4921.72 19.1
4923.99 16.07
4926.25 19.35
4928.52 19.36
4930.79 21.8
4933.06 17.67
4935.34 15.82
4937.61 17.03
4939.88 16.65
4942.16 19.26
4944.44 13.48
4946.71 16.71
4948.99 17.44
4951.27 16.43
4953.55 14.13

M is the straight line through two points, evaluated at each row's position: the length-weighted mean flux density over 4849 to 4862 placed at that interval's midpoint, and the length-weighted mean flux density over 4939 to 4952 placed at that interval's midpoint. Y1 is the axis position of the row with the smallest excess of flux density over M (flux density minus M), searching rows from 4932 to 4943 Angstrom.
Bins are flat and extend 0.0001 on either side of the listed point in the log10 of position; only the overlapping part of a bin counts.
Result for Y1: 4935.34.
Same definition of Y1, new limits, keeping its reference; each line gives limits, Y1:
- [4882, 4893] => 4883.34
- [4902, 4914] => 4903.62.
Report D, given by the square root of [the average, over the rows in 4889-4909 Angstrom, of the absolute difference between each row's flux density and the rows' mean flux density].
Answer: 1.31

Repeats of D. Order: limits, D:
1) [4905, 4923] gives 1.15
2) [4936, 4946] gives 1.25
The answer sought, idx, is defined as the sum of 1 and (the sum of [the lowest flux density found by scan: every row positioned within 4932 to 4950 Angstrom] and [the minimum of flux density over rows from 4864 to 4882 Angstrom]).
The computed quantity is 26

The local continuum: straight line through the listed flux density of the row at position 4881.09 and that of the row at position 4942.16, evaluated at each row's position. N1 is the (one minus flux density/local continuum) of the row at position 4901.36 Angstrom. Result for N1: -0.01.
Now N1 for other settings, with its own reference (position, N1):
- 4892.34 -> -0.09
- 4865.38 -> 0.28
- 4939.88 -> 0.13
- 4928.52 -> -0.02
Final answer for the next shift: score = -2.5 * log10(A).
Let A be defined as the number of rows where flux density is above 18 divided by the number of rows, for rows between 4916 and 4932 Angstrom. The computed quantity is 0.6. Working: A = 0.57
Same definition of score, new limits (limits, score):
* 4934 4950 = 2.1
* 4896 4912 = 0.6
